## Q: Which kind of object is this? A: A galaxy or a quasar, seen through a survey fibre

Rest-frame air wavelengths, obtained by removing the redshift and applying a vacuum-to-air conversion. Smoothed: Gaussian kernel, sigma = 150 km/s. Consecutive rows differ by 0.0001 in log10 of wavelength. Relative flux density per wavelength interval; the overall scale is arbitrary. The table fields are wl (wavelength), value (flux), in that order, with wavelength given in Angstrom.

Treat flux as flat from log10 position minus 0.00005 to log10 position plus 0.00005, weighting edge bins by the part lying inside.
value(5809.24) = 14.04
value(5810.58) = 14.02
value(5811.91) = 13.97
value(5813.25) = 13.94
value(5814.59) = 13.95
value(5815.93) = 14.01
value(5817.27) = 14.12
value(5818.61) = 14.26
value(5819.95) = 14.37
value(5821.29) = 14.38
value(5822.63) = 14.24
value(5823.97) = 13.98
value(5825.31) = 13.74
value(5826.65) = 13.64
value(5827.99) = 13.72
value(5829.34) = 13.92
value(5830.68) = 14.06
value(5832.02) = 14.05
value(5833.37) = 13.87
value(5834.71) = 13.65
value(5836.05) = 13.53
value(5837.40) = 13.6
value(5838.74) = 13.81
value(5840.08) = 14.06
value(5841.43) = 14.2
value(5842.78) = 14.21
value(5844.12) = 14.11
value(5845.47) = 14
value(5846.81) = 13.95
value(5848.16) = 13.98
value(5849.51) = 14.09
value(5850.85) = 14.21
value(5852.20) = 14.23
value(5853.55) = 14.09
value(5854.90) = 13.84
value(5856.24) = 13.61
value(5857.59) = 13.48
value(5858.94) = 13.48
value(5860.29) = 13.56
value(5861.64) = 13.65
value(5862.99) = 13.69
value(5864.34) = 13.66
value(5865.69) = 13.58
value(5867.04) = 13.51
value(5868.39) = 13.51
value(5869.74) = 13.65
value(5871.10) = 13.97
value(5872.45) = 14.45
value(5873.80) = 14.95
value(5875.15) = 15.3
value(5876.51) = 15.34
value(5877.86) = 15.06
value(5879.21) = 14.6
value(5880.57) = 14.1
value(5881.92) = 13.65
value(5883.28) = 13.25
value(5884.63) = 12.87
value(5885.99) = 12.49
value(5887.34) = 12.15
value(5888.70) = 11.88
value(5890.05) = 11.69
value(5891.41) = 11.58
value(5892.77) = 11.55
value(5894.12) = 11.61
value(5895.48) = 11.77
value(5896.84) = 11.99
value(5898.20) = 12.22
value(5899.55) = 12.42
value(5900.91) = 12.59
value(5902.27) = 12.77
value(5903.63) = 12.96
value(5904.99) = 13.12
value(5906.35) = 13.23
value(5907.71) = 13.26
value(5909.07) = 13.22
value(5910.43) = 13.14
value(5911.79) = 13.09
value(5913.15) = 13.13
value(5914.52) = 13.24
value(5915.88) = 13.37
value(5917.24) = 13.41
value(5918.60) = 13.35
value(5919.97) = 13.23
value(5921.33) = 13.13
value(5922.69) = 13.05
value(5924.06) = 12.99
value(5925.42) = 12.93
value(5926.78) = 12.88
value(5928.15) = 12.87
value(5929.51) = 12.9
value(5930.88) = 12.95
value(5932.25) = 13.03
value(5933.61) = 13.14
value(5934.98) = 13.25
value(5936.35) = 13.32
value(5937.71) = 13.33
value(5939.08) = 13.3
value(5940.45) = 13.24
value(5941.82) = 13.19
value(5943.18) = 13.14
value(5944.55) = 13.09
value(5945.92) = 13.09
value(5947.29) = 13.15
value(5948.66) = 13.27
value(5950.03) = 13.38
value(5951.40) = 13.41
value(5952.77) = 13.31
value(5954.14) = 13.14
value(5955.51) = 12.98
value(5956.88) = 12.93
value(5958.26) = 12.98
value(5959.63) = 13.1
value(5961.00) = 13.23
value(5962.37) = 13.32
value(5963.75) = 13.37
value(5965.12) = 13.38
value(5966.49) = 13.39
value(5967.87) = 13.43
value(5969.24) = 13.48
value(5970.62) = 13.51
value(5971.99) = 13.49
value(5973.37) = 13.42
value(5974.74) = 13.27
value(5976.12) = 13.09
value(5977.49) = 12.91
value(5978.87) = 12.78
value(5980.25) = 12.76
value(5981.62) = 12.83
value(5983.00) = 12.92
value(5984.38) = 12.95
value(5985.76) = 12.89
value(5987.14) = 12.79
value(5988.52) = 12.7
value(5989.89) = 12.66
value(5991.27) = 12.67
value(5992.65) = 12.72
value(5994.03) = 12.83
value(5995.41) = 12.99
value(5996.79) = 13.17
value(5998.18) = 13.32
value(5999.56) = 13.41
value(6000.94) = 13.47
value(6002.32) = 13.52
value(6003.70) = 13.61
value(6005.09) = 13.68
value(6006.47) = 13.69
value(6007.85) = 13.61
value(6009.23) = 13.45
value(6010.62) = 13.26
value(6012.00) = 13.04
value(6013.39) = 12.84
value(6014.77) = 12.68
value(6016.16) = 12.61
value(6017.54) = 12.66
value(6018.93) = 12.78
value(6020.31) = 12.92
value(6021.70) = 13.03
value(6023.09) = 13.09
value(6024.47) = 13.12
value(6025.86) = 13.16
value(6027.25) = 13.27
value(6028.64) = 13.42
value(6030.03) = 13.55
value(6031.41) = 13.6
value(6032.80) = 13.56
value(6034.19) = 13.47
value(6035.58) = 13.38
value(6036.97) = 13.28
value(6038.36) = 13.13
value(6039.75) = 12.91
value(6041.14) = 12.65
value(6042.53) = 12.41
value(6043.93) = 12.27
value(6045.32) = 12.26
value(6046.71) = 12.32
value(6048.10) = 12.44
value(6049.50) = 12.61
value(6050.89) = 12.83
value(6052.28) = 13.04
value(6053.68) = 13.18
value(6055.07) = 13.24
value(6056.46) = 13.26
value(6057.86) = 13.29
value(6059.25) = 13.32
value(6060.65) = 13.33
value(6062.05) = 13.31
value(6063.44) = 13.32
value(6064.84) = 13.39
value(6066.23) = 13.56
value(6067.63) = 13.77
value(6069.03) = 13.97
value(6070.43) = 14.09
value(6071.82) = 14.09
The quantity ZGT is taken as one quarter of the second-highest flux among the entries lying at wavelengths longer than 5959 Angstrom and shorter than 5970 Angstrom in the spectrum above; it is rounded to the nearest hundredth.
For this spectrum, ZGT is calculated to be 3.36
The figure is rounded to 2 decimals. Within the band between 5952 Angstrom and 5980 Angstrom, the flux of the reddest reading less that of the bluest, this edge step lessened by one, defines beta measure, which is -1.53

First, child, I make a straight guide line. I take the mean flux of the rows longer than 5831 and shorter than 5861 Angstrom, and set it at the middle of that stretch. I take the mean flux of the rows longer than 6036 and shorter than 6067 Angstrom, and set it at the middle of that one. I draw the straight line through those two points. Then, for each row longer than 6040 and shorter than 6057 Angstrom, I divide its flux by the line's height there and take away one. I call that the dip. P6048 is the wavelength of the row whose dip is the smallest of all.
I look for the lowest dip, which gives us 6045.32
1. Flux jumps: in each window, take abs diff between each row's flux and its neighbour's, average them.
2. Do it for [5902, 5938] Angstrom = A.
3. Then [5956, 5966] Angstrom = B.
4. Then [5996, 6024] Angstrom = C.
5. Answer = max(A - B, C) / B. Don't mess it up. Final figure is 1.5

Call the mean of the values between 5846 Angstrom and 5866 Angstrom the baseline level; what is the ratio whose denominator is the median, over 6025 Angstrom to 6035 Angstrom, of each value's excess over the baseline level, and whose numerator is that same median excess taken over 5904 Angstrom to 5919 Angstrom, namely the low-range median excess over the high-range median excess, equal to 1.7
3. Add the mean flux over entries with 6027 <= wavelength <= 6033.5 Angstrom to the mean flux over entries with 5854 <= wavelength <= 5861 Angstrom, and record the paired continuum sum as 27.1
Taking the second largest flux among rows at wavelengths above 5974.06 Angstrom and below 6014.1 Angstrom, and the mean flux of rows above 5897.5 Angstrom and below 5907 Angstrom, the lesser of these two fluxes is 12.8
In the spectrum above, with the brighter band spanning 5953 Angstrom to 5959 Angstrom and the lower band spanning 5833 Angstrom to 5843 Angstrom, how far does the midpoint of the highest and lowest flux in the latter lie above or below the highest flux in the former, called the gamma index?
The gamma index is 0.73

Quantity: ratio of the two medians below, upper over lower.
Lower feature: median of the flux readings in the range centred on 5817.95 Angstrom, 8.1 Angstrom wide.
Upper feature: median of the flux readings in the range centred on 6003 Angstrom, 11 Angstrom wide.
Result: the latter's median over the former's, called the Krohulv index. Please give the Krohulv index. 0.956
